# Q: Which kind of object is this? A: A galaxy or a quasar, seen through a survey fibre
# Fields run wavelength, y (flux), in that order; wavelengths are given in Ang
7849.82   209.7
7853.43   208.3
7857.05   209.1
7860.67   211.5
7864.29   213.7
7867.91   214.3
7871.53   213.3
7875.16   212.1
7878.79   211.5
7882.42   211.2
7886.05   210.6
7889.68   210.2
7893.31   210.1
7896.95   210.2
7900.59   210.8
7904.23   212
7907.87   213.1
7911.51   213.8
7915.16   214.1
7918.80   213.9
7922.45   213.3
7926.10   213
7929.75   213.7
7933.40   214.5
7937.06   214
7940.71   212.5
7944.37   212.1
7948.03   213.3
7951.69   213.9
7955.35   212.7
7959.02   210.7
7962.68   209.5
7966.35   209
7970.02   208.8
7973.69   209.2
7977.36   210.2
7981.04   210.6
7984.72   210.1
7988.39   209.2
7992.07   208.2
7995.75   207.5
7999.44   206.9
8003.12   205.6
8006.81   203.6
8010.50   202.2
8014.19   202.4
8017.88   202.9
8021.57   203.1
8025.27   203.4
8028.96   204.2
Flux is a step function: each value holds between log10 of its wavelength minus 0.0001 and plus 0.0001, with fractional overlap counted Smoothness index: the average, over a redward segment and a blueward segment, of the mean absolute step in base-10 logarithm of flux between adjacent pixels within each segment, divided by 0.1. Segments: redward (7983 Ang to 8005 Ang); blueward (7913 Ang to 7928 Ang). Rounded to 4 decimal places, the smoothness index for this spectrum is 0.0131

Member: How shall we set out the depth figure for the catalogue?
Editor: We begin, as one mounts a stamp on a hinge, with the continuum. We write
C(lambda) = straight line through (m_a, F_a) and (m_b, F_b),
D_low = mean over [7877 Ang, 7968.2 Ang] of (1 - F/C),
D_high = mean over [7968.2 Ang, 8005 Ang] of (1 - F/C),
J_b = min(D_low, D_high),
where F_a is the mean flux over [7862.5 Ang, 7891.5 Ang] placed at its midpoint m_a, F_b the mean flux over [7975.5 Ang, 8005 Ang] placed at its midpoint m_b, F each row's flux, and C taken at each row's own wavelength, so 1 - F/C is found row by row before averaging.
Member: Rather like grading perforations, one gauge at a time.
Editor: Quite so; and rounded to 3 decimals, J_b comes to -0.007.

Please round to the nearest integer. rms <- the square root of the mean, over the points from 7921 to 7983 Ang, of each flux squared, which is 212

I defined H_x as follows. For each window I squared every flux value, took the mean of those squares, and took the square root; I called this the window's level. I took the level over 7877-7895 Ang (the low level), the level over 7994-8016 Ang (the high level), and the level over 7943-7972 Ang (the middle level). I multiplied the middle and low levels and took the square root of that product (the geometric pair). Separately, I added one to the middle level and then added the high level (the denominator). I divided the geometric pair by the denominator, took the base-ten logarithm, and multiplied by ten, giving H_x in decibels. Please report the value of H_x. -2.96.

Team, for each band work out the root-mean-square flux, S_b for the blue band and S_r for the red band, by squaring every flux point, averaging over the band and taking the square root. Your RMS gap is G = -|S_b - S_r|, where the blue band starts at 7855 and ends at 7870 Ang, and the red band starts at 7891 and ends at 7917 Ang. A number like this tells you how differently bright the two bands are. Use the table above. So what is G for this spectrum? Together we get 0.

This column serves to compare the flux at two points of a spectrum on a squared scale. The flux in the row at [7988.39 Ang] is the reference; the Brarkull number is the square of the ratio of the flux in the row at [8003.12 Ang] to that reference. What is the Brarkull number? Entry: 0.966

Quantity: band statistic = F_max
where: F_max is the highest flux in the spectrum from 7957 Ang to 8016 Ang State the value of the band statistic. 210.7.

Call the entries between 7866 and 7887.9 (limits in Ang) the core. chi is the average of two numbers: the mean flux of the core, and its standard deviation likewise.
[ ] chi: 107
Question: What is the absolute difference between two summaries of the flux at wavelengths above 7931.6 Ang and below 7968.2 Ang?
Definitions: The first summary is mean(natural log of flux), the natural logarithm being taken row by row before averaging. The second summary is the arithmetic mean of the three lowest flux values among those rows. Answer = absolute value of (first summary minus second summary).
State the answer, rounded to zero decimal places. 204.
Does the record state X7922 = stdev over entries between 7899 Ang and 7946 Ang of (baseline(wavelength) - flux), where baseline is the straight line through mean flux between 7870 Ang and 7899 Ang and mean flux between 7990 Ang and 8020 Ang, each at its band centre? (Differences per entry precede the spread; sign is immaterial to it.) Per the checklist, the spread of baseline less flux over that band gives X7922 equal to 1.4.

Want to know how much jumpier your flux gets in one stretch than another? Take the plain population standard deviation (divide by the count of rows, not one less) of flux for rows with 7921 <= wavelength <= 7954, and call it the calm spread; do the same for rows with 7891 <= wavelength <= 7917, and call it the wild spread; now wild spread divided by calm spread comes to 2.19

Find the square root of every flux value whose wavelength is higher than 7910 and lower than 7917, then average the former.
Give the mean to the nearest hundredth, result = 14.63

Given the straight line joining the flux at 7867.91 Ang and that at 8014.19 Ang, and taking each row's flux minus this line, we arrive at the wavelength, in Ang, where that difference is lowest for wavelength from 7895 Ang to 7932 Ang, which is 7896.95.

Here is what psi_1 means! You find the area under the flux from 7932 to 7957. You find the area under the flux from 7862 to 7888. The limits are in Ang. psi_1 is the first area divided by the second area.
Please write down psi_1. 1.0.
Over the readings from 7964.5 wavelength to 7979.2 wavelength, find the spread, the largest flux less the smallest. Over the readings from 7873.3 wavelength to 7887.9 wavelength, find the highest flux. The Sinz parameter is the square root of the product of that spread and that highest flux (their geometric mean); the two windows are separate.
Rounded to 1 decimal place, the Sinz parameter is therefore 17.2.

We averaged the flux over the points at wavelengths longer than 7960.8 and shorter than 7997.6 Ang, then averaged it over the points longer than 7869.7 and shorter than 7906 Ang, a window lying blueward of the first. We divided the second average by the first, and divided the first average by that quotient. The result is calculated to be 207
